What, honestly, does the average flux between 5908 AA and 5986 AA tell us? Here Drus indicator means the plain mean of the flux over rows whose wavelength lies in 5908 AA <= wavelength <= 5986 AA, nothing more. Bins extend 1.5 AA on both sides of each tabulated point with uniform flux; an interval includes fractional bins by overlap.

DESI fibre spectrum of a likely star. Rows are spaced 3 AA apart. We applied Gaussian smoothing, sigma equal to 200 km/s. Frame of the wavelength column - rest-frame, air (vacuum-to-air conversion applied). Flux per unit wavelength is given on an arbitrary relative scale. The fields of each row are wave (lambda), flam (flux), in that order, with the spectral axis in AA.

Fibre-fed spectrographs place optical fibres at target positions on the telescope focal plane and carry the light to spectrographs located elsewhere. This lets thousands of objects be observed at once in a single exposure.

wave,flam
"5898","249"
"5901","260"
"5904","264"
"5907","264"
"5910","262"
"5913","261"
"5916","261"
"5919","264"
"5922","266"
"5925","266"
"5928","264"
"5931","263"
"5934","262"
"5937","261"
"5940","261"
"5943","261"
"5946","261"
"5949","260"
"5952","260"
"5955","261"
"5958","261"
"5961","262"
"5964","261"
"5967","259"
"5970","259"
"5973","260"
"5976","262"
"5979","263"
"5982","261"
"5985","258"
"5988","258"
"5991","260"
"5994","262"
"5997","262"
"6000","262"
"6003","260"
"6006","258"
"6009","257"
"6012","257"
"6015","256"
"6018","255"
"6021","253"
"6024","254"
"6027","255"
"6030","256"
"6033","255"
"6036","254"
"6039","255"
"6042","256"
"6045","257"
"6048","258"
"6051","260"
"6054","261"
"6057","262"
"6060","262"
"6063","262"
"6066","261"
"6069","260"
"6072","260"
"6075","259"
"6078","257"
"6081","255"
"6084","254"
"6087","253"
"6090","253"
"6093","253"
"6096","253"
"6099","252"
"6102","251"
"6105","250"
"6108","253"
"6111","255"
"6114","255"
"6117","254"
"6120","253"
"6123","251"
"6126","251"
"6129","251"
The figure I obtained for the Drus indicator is 262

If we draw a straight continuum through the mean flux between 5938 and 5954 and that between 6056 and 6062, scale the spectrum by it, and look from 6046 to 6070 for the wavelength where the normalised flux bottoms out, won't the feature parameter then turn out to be 6048 AA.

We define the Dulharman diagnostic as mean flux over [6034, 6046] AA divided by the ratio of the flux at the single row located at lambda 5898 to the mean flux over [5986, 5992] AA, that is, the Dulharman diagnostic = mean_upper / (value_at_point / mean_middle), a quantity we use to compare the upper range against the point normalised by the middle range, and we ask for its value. 266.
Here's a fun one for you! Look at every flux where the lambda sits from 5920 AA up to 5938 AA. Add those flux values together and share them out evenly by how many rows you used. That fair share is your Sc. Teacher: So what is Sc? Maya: 264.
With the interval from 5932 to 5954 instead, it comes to 261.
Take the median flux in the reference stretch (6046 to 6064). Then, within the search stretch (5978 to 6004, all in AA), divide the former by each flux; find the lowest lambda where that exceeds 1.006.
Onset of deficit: 5985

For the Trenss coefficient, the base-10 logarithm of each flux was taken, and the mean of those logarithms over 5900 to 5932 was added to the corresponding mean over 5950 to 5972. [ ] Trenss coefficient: 4.84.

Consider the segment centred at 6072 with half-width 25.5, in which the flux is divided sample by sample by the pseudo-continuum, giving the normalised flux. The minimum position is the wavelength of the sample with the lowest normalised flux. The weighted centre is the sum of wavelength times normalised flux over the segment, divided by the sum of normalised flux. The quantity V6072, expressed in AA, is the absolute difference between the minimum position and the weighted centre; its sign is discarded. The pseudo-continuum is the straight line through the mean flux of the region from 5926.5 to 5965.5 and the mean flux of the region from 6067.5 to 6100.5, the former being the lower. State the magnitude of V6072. 15.1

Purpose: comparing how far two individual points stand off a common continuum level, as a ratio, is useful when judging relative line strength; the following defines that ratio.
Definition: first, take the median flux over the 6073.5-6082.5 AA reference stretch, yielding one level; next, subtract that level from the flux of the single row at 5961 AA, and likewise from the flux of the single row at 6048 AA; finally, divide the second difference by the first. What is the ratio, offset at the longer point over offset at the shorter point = 0.2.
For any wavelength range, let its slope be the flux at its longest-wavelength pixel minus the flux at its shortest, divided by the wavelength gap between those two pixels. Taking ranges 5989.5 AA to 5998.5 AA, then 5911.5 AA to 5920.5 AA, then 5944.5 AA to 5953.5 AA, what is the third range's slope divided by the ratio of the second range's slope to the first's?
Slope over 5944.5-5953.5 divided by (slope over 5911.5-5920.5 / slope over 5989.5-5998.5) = -0.1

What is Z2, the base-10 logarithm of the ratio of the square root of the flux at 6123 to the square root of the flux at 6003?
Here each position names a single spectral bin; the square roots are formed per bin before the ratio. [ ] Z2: -0.008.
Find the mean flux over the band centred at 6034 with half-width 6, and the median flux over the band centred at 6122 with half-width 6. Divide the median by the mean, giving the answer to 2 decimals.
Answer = 0.99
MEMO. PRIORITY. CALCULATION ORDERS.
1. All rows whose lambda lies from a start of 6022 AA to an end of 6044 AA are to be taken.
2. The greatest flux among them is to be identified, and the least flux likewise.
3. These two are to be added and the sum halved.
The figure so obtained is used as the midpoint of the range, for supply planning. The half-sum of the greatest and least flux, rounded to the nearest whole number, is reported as 255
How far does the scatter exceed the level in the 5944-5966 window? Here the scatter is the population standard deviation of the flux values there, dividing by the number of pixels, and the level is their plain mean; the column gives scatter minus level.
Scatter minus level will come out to -260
